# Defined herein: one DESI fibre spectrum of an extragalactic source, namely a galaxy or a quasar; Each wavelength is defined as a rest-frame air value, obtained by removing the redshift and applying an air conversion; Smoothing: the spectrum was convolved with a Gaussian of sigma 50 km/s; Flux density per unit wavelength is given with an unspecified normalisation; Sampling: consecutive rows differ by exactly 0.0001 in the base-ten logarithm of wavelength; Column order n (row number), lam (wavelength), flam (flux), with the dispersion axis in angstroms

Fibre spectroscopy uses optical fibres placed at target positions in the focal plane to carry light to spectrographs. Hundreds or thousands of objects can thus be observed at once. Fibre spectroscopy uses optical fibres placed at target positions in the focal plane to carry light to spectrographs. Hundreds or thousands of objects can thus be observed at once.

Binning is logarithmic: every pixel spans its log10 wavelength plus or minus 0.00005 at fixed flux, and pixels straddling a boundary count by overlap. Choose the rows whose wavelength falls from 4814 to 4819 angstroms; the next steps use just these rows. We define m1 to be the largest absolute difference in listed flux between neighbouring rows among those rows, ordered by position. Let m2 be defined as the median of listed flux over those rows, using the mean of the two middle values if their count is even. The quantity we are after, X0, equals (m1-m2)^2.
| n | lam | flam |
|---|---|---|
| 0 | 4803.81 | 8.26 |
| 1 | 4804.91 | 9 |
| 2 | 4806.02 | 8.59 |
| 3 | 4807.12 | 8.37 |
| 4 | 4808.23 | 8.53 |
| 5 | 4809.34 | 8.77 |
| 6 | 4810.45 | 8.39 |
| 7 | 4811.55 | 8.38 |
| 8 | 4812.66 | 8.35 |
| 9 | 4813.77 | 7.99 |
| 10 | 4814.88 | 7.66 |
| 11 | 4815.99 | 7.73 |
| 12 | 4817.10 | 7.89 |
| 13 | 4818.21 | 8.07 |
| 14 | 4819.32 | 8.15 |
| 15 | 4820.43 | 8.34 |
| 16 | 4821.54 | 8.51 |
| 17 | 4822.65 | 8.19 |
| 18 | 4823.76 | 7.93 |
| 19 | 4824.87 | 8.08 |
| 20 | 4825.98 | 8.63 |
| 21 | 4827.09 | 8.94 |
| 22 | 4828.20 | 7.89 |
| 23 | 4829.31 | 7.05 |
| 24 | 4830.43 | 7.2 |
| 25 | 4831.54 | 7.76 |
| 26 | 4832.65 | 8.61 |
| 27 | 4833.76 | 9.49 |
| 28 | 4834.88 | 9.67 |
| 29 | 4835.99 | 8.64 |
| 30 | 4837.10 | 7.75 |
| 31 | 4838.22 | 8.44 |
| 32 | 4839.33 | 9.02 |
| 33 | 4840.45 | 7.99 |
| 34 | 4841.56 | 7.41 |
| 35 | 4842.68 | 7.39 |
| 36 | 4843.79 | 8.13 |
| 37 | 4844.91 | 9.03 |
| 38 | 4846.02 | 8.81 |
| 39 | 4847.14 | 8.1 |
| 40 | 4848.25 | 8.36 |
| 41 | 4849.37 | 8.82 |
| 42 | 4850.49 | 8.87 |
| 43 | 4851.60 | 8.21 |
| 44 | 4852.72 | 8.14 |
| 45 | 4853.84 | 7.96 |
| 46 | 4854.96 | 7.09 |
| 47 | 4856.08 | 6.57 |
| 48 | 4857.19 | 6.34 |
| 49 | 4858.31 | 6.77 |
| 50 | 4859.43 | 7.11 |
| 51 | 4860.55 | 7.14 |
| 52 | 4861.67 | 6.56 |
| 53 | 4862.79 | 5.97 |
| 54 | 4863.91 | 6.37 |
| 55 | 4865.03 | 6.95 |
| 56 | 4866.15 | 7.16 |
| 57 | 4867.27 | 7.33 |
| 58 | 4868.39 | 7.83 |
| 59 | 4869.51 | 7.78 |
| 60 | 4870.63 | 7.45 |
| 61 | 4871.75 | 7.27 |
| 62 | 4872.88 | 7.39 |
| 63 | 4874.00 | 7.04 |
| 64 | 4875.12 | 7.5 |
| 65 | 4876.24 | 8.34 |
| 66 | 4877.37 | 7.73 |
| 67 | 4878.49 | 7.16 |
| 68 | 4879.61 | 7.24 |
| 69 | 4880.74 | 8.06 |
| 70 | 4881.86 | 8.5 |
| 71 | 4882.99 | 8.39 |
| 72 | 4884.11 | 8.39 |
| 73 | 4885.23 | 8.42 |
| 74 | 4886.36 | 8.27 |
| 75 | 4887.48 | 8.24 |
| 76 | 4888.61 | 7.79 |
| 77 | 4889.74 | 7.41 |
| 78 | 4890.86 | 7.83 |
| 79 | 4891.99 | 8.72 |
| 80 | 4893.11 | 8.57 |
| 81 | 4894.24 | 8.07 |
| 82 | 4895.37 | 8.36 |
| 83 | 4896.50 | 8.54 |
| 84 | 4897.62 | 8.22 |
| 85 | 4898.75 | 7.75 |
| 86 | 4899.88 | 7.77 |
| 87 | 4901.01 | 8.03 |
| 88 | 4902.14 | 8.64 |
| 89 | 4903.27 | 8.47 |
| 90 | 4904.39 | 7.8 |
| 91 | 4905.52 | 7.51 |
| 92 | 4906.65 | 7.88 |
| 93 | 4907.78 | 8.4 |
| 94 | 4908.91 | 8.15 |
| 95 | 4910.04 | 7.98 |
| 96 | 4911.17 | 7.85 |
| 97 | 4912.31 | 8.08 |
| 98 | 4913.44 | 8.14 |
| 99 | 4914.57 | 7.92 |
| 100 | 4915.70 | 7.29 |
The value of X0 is 58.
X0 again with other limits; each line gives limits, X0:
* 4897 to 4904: 56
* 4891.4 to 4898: 63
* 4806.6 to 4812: 64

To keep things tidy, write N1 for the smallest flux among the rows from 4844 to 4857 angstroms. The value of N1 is 6.57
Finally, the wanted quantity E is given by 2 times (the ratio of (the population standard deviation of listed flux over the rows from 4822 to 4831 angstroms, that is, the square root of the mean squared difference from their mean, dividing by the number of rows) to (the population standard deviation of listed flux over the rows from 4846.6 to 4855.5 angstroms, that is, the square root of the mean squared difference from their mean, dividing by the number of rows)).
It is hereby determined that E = 2.3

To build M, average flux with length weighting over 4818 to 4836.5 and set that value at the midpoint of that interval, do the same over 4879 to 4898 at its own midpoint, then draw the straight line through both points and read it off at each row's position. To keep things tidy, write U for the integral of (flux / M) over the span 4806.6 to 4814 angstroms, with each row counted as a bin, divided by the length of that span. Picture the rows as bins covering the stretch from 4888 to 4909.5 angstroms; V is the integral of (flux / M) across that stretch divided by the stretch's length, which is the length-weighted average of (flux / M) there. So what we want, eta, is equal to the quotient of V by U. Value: 0.99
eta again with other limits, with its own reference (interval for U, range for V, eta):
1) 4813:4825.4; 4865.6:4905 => 1.00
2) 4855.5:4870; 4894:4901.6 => 1.18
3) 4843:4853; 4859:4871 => 0.84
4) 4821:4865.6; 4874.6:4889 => 1.02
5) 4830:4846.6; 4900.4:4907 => 0.98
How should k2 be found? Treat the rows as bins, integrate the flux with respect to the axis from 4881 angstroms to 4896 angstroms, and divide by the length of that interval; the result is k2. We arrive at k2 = 8.23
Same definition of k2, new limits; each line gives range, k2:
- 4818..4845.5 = 8.26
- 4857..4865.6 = 6.66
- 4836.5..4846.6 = 8.22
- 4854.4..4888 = 7.41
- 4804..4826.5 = 8.28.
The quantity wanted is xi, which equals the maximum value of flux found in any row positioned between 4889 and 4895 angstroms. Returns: 8.72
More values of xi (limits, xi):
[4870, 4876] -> 7.5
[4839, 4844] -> 9.02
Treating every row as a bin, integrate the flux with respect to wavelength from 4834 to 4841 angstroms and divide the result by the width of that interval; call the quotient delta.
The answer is 8.62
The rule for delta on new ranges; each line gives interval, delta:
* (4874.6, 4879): 7.69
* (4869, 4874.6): 7.38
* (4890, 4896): 8.27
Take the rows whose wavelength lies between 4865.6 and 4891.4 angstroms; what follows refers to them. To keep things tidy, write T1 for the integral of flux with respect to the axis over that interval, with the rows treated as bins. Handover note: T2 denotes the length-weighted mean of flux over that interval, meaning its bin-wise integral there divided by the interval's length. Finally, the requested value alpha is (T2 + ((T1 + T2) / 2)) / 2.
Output 56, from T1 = 200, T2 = 7.8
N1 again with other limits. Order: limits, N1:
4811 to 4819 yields 7.66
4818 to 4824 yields 7.93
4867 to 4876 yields 7.04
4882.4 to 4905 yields 7.41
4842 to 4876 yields 5.97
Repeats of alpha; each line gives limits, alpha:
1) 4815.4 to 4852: 82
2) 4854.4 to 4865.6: 24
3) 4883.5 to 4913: 66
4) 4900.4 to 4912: 29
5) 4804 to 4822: 44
